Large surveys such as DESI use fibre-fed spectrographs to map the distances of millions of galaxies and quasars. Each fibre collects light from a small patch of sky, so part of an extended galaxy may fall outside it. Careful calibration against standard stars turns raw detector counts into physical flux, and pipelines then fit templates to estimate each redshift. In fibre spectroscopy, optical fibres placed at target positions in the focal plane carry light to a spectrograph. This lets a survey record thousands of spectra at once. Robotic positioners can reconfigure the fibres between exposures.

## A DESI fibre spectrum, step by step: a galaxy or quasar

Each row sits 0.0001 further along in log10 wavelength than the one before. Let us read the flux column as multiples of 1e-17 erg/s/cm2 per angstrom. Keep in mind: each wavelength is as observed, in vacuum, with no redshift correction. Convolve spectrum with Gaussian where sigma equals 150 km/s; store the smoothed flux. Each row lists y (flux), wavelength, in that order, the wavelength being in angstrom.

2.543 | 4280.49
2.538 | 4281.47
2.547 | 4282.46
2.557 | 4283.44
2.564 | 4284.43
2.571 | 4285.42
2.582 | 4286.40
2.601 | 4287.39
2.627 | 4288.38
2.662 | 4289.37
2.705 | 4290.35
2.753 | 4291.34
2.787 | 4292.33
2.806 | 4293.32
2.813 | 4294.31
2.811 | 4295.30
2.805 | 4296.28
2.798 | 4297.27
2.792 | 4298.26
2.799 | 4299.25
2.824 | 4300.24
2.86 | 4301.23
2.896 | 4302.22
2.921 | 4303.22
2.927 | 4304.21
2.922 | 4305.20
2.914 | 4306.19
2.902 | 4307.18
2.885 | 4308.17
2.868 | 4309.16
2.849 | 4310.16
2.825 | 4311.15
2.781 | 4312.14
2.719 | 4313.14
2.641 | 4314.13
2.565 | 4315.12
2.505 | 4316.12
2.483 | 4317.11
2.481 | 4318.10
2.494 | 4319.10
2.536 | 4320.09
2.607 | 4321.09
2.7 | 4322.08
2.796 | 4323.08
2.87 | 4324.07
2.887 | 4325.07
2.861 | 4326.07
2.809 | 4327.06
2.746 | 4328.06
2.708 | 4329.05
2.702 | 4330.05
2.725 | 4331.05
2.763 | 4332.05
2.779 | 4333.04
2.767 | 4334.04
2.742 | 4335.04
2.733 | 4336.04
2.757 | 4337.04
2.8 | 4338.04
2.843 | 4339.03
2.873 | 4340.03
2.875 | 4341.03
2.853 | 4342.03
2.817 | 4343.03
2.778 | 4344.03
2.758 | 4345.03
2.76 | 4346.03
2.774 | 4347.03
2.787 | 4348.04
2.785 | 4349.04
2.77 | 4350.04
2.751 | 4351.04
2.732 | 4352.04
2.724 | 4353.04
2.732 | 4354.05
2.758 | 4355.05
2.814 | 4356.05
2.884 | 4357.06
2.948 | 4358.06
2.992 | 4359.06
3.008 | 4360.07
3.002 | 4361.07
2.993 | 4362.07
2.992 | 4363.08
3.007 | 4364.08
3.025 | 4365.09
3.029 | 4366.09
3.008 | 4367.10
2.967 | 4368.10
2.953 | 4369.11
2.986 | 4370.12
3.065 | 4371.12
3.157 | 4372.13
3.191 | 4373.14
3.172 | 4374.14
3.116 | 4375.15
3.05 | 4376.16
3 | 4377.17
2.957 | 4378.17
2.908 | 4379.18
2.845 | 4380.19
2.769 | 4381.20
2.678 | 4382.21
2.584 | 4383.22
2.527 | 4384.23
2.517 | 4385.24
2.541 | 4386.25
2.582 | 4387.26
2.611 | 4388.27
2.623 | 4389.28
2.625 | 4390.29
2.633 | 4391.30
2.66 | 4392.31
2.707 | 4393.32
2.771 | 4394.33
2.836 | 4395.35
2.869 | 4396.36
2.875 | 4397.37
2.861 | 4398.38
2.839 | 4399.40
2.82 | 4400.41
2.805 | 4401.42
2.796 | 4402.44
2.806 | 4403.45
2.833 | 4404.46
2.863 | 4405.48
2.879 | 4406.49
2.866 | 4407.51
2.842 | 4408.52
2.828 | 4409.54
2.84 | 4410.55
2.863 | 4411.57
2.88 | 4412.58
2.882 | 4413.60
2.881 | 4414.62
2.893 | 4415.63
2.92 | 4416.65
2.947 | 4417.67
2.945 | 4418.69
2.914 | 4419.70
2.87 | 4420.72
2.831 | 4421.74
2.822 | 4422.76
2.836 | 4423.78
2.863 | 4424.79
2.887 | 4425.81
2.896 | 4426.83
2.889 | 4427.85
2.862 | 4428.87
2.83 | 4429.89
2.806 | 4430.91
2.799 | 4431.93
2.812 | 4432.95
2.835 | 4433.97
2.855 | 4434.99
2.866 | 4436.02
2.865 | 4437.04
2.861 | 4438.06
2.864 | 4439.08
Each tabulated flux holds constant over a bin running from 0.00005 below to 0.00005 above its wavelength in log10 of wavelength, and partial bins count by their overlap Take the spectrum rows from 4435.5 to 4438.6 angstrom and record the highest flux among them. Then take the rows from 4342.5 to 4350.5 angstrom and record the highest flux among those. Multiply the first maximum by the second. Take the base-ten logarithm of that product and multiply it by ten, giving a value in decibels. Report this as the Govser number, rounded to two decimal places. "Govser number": 9.07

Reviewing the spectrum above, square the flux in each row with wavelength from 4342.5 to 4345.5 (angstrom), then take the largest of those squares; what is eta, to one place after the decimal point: 7.9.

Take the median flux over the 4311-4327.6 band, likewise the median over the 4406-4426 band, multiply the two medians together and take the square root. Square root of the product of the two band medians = 2.79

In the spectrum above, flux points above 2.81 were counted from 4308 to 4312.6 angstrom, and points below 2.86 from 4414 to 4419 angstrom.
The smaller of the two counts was 0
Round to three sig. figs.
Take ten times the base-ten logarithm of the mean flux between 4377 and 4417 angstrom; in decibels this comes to 4.44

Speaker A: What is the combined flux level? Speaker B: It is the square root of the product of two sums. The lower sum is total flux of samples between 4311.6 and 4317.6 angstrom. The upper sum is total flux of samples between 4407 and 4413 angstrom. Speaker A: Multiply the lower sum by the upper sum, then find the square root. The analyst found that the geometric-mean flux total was 16.4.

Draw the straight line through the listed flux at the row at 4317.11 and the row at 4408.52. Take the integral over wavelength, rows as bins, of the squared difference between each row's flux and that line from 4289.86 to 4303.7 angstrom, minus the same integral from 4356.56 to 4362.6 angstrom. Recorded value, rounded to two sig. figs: 1.7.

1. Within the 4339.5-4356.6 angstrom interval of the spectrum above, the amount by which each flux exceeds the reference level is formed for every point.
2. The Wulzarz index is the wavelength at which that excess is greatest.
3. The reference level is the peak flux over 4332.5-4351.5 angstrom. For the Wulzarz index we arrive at 4341.03 angstrom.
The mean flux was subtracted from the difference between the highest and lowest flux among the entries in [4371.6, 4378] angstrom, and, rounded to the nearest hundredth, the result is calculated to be -2.92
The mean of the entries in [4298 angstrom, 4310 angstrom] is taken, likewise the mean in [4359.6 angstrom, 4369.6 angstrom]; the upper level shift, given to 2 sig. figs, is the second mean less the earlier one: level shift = 0.12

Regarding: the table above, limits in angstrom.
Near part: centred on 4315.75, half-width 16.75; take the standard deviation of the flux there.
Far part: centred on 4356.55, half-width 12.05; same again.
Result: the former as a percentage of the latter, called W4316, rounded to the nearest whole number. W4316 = 119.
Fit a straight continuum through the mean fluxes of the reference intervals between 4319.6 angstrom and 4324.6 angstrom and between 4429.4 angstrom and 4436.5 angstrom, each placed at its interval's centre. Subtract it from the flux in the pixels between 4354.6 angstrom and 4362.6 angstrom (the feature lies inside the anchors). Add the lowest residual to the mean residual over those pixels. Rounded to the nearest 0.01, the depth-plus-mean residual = 0.20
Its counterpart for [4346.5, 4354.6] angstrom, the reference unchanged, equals 0.01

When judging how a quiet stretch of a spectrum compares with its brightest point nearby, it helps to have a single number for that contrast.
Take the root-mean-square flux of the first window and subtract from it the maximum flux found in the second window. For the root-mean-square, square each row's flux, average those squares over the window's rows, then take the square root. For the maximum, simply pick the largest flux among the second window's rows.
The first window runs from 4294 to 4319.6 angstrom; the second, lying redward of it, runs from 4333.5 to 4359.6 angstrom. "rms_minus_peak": -0.22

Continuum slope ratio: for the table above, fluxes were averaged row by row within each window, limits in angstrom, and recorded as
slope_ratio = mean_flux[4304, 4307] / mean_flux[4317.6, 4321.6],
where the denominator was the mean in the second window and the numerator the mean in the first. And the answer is 1.15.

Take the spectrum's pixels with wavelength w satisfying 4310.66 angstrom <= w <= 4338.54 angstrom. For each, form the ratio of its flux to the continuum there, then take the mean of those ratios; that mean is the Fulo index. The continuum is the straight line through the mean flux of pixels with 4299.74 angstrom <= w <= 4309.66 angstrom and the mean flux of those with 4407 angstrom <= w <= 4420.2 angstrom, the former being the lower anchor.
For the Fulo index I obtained 0.94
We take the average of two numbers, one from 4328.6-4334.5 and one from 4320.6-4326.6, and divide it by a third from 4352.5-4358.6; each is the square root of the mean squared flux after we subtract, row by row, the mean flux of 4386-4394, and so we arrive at 0.8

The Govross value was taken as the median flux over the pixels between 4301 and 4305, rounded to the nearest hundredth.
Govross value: 2.91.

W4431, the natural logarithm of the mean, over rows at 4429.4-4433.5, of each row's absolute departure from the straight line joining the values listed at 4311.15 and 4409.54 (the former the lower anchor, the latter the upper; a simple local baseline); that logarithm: -4.0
